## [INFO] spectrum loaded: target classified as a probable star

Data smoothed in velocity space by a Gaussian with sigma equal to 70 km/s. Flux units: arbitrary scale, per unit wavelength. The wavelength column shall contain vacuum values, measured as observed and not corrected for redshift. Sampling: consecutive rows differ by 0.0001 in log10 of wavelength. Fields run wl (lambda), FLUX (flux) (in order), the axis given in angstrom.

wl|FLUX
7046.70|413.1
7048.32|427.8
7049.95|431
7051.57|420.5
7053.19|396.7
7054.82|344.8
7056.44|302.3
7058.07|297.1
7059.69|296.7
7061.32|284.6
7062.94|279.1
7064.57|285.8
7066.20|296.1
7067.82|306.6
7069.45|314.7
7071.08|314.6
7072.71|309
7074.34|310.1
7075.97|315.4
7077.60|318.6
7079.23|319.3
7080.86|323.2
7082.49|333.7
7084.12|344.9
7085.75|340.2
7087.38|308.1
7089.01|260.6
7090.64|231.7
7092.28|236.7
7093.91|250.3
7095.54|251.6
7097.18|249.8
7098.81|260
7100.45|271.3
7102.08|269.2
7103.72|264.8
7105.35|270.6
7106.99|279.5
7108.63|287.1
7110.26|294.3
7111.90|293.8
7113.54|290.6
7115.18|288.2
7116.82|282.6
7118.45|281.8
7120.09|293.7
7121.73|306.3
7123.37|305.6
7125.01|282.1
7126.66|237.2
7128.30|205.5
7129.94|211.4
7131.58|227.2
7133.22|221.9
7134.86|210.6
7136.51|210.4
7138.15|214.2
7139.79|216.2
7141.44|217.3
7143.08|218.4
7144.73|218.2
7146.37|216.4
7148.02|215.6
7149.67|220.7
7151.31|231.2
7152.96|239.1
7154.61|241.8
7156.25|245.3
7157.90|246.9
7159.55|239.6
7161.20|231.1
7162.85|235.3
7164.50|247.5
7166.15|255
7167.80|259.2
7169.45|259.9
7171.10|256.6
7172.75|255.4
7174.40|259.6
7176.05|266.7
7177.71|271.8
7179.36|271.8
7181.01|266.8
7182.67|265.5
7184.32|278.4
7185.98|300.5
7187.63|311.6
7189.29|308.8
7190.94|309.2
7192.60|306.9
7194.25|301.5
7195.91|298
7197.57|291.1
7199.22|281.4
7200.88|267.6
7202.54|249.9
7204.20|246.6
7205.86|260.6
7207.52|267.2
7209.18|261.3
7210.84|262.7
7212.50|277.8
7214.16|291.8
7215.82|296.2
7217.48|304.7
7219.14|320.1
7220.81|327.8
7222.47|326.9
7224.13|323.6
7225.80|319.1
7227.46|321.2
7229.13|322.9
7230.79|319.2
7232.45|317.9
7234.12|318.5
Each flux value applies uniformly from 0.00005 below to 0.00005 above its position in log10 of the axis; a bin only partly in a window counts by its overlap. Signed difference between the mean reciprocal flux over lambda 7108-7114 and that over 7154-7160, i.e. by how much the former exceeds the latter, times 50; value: -0.03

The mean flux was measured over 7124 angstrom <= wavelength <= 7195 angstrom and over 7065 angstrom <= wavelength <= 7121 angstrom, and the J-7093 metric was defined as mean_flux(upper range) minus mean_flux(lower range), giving -41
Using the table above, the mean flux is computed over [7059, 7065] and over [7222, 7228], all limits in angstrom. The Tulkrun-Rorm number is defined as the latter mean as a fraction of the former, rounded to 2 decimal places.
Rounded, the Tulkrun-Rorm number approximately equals 1.13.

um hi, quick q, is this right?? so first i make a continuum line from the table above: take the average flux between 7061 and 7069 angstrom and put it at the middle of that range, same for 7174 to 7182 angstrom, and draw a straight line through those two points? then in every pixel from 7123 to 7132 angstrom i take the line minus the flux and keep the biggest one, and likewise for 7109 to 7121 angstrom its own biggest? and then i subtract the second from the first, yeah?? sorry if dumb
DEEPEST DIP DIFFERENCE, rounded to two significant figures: 74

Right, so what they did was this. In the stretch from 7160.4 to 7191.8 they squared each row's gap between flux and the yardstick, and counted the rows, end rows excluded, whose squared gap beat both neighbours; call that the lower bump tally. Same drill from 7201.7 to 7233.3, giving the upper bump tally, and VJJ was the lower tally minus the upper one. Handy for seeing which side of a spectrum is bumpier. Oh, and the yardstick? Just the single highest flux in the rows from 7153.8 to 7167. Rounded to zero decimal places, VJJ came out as -2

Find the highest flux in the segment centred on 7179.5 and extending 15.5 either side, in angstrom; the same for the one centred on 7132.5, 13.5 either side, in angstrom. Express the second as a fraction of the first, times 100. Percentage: 98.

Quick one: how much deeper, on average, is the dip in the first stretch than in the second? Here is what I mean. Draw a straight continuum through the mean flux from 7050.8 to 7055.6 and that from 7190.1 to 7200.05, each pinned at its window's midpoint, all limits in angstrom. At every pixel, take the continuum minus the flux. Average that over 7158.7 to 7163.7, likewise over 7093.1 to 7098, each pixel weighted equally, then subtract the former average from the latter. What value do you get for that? 26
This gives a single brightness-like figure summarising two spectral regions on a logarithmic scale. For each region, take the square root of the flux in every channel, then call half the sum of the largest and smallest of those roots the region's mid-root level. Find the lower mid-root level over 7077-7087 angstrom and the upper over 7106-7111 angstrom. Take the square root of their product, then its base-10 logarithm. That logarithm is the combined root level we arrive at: 1.24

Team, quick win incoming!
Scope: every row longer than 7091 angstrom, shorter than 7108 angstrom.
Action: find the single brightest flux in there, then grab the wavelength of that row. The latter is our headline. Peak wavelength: 7106.99 angstrom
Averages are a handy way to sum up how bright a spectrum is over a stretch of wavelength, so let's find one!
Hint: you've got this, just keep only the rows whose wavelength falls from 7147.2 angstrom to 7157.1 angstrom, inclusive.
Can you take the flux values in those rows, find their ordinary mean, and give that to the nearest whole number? 232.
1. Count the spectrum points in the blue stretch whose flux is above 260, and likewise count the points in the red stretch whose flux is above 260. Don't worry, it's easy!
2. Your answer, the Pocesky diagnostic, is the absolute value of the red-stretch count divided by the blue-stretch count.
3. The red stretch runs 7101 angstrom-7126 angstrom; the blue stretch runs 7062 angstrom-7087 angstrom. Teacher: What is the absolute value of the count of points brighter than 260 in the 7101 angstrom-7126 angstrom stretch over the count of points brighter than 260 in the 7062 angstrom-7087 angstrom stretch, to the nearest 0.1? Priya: 1.0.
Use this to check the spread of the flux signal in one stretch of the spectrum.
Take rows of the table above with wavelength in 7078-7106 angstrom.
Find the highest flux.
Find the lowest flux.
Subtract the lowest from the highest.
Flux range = 113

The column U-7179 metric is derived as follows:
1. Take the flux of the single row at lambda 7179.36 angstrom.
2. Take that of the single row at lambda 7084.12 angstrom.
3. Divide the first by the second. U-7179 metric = 0.79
